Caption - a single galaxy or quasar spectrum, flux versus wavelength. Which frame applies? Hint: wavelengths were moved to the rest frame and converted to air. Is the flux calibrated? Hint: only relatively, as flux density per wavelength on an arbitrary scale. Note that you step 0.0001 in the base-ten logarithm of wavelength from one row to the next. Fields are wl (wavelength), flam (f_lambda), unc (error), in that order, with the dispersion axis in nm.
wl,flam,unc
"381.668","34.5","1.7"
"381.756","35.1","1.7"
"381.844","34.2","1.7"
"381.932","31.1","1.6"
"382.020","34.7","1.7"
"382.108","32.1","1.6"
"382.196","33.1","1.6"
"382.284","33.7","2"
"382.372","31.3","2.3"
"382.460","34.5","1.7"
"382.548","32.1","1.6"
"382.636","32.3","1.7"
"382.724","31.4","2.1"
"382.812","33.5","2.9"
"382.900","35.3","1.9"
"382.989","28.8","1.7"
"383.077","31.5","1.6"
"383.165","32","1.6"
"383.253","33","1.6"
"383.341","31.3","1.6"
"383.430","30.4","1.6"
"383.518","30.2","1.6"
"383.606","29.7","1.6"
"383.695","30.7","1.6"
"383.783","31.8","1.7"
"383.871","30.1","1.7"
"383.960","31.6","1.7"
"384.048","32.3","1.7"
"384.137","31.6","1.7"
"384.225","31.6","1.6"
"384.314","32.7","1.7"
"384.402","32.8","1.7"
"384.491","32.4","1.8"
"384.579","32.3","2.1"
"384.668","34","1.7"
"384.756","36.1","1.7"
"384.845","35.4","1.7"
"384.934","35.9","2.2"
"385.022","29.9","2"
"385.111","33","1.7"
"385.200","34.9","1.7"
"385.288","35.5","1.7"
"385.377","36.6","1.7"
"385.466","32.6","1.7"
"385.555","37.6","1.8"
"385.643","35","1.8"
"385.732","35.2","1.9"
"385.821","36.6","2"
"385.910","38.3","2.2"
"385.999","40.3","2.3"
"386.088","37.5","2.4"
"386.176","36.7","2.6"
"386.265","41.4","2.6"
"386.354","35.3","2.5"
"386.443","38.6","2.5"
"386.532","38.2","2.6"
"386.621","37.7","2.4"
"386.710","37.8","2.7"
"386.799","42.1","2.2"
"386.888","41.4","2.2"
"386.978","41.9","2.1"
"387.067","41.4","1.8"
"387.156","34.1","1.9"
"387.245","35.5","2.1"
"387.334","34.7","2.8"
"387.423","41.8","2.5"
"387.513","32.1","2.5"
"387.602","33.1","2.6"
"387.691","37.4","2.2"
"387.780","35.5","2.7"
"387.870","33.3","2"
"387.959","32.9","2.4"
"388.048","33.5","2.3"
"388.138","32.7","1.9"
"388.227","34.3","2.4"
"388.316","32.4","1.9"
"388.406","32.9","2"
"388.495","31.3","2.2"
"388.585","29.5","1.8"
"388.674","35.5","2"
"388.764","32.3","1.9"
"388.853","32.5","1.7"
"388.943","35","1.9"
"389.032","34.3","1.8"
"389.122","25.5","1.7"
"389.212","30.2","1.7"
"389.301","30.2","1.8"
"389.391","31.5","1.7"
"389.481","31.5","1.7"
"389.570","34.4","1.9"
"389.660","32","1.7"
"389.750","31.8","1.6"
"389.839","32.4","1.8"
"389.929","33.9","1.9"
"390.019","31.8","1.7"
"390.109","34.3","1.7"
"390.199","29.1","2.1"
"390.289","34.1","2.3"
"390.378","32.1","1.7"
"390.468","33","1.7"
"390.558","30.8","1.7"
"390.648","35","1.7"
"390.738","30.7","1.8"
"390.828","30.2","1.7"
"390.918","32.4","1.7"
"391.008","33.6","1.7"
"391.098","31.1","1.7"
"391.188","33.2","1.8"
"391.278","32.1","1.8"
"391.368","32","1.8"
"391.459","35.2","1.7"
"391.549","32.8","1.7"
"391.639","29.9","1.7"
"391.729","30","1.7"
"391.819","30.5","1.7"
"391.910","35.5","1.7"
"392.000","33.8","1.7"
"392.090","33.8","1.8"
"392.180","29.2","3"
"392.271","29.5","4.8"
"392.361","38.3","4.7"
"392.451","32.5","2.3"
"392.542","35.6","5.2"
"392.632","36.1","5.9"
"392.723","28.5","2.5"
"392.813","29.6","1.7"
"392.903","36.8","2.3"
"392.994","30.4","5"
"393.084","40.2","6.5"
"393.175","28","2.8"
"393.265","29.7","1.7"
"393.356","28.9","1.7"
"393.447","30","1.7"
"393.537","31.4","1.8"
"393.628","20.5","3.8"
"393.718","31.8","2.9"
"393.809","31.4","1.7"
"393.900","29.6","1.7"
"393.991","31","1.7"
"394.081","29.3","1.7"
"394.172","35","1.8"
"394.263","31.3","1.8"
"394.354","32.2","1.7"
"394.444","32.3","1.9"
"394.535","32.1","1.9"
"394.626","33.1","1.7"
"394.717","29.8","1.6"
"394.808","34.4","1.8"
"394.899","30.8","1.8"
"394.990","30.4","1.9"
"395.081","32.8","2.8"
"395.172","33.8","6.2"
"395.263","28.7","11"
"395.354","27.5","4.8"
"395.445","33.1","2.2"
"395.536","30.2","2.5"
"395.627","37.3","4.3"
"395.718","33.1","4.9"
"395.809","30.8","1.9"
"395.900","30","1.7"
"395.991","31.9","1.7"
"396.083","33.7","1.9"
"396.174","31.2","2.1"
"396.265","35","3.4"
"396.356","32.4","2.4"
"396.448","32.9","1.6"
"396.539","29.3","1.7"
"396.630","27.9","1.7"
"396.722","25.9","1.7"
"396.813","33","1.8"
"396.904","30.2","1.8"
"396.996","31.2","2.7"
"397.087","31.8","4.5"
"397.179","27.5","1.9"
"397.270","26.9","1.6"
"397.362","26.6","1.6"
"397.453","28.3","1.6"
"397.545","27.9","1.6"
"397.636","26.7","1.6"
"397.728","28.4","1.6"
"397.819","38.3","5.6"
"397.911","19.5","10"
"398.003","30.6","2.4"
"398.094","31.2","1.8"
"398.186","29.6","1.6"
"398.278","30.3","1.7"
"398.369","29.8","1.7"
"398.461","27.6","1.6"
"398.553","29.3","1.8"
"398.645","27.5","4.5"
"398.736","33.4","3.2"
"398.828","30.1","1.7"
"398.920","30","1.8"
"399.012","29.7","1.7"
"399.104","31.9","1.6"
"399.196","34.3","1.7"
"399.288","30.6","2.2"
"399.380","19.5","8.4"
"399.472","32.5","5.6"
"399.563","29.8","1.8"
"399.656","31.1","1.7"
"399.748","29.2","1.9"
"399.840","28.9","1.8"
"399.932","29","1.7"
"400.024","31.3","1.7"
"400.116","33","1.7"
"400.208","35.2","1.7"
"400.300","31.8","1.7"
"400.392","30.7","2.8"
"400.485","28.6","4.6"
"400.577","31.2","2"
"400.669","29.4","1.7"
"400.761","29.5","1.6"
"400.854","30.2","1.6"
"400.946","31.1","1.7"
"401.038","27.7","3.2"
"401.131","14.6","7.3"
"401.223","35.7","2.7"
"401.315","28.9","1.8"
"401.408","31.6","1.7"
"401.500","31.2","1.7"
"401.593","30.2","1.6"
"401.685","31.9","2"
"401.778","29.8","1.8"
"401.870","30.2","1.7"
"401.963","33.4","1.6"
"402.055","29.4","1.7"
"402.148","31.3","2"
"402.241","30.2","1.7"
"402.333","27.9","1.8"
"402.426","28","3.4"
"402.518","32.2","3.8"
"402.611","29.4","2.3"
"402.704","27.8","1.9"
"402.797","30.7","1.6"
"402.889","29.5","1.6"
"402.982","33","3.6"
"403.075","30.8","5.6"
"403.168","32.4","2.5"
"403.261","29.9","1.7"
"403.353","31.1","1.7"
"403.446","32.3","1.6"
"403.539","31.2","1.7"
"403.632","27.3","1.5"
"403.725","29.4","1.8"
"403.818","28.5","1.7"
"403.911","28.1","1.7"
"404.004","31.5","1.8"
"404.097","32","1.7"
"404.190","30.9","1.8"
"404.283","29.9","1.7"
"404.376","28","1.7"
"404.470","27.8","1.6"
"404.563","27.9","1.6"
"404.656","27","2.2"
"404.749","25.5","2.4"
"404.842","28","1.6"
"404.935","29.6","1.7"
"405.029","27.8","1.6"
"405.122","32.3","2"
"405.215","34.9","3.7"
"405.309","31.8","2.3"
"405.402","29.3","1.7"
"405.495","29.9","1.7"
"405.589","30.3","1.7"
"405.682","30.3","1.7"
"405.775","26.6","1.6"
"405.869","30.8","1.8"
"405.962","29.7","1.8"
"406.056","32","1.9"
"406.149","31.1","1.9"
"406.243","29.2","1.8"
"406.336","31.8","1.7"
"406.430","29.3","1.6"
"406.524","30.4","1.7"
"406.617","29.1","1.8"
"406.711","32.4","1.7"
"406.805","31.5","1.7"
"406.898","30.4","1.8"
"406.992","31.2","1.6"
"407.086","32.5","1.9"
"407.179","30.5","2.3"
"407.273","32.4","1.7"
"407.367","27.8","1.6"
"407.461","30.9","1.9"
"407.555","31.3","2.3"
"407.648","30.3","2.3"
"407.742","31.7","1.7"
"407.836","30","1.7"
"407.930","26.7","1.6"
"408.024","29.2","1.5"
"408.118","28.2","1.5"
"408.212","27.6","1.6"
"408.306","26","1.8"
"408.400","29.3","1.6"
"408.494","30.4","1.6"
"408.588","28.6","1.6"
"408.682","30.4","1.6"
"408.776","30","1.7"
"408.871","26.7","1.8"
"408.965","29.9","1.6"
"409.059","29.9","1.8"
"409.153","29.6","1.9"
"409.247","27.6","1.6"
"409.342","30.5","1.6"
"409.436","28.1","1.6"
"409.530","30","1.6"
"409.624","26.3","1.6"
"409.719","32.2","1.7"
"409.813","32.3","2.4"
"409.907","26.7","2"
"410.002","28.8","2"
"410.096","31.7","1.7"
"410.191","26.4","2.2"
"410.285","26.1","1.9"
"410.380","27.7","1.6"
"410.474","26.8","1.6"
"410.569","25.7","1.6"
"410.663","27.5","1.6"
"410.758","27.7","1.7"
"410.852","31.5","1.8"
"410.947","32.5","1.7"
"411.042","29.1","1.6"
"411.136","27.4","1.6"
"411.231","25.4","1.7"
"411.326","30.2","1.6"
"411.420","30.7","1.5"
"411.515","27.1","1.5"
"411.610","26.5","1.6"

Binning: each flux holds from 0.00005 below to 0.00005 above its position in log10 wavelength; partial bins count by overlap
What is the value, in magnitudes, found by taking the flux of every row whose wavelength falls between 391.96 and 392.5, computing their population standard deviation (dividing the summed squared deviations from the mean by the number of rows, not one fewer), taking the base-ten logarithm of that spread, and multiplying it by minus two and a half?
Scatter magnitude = -1.21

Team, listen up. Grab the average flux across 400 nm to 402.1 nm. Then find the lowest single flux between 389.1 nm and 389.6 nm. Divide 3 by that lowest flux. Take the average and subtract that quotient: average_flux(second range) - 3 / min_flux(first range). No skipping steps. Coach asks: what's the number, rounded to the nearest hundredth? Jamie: 30.17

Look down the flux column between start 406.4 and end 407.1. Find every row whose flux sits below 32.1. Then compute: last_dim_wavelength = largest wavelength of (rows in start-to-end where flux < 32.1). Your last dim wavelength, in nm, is 406.992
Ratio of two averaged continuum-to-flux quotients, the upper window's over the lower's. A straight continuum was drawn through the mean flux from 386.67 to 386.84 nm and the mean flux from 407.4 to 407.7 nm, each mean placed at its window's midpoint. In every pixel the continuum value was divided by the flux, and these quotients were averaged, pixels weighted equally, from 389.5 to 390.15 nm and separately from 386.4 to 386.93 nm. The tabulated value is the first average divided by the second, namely 1.15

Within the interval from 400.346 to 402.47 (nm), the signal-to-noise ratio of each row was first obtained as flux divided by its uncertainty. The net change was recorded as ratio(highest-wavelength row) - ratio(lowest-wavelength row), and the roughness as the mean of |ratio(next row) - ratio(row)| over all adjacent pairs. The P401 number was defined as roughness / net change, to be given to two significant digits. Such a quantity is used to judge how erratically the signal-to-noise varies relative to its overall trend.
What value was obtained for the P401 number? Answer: -1.3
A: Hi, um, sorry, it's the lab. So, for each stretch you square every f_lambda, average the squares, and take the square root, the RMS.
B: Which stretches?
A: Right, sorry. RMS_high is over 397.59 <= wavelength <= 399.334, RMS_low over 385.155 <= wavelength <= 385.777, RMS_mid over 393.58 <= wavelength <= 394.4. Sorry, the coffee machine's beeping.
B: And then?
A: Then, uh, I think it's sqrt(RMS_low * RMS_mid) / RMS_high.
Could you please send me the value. 1.09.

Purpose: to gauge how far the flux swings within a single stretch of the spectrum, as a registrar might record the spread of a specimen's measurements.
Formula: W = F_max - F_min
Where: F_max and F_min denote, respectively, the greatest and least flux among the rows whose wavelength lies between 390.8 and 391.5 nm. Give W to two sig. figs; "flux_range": 5.0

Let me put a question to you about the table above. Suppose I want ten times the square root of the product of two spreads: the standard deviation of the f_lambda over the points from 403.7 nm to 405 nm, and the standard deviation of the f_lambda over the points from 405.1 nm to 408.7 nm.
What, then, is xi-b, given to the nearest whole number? 18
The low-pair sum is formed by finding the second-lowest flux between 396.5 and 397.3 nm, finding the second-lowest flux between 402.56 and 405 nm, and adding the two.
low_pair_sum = 53.9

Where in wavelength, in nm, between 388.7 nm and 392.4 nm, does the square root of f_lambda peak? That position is 392.361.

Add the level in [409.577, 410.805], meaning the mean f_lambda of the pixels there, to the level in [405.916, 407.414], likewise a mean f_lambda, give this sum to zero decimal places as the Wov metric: 59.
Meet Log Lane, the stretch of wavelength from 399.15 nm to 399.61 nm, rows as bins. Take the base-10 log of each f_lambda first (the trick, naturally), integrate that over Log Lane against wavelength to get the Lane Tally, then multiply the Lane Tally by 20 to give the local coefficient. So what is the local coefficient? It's 13.4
